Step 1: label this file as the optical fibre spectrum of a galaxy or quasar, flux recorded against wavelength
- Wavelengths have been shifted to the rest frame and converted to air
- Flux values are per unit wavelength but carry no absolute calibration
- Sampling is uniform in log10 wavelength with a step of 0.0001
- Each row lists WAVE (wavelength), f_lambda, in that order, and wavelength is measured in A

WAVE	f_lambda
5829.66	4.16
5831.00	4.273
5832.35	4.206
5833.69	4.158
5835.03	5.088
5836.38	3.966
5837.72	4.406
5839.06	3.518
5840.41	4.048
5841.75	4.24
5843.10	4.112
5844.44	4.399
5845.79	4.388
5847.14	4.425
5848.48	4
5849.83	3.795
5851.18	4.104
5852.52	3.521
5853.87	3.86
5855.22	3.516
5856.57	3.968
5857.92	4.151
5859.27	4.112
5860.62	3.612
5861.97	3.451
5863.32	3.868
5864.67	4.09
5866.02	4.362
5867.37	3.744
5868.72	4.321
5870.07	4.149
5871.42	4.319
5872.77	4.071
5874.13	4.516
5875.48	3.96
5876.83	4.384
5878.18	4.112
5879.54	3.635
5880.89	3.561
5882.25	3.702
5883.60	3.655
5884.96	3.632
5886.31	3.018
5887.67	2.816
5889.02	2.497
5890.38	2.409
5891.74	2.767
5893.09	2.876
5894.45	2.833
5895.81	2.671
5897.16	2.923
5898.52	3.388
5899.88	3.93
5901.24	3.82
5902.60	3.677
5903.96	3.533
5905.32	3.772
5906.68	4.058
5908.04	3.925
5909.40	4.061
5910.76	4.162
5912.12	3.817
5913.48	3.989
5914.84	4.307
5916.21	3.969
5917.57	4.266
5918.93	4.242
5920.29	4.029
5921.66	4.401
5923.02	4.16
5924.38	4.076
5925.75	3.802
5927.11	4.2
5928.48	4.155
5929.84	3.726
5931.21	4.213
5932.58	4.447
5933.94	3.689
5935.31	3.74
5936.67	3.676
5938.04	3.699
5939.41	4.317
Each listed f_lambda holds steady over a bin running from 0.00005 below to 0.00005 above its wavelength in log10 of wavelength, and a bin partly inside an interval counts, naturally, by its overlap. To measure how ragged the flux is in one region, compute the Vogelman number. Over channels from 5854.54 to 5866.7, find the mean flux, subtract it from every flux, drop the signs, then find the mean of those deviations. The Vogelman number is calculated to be 0.26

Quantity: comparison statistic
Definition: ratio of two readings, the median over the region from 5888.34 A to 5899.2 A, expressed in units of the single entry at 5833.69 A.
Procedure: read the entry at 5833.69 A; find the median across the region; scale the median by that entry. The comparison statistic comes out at 0.67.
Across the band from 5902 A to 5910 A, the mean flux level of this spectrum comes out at 3.8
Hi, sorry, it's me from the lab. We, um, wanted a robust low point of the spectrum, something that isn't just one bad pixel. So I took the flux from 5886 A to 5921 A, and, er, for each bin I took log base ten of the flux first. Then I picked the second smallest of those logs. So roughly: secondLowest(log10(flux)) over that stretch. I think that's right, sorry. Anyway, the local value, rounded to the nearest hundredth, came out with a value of 0.40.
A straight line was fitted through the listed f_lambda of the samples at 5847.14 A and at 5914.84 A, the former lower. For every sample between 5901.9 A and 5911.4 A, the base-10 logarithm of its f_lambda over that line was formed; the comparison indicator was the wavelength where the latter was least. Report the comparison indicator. 5903.96 A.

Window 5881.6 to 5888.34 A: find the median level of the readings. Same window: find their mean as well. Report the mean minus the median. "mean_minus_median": -0.27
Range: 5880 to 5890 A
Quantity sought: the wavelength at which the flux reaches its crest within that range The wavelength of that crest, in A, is 5882.25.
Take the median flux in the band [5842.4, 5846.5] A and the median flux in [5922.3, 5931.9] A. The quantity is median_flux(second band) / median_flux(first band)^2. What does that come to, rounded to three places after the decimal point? 0.216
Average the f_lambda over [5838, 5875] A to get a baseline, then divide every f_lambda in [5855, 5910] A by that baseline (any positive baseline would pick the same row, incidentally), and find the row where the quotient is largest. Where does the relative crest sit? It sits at 5874.13 A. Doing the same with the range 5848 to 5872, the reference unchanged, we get 5866.02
